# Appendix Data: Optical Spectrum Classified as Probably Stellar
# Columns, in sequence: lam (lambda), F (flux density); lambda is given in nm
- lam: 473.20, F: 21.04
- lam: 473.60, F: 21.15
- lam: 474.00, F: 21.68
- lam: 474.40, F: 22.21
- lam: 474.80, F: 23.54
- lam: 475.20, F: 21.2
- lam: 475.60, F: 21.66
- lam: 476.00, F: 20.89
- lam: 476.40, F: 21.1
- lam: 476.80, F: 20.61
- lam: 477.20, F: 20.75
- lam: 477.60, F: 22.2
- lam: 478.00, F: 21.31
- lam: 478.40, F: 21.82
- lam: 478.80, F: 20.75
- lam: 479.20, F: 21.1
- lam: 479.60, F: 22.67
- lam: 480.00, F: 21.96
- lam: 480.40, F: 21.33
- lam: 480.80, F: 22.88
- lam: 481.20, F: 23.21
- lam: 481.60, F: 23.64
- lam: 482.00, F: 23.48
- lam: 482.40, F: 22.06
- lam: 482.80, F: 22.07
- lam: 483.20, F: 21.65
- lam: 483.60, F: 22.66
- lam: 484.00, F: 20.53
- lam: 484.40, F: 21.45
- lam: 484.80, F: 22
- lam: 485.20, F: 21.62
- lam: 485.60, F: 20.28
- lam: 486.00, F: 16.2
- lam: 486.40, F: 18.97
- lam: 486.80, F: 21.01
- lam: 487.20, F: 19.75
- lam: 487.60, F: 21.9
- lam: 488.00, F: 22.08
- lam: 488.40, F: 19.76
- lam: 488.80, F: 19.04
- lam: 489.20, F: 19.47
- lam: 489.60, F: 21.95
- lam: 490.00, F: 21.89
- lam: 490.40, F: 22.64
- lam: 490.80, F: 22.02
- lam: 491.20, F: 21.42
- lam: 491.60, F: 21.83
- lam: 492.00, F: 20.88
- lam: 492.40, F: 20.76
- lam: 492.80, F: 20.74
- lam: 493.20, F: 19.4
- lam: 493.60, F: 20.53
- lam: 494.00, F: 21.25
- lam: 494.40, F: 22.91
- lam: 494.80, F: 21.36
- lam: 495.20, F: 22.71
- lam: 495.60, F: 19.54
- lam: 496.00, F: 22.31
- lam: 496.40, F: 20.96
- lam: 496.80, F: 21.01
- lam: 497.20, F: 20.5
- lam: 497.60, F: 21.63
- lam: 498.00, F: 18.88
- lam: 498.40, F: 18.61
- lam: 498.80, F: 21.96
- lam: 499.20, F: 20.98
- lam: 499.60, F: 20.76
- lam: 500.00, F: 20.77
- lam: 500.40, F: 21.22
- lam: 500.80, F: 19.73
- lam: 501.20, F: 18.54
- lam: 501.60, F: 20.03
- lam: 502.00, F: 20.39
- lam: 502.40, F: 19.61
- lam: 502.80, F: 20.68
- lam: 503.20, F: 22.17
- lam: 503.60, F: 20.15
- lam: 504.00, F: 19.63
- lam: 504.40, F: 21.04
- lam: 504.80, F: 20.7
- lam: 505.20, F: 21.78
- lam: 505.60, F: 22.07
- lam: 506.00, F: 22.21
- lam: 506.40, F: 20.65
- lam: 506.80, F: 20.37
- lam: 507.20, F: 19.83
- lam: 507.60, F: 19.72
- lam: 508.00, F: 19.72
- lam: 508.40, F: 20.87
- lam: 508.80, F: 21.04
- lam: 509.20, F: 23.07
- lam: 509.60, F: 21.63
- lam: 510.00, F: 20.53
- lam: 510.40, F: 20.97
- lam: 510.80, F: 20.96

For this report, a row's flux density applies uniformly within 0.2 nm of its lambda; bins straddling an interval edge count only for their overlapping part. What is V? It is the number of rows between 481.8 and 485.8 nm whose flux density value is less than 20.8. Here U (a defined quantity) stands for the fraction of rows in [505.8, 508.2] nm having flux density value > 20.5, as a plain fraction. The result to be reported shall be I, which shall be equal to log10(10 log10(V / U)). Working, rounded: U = 0.33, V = 2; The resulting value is 0.89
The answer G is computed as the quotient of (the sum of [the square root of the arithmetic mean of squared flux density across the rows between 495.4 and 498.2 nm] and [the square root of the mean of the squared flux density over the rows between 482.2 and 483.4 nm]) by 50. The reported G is 0.85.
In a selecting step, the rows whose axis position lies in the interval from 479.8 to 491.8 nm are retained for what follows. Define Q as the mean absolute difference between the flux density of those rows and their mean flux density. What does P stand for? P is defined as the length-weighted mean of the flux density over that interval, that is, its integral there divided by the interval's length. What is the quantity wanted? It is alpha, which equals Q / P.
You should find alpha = 0.054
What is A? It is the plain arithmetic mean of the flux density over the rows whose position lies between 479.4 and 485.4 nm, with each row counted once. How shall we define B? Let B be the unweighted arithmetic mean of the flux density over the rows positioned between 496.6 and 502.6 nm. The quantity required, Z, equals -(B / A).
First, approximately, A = 22.2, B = 20.3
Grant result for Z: -0.91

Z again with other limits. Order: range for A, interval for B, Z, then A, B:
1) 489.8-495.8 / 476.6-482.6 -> -1.03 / 21.3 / 22.0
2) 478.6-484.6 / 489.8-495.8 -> -0.97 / 22.1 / 21.3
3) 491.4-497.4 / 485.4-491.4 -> -0.97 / 21.1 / 20.6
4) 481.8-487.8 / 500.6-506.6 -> -0.98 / 21.0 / 20.6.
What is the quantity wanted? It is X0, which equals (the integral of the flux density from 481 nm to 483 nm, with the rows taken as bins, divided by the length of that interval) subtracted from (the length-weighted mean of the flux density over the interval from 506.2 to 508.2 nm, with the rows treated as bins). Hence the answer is -2.8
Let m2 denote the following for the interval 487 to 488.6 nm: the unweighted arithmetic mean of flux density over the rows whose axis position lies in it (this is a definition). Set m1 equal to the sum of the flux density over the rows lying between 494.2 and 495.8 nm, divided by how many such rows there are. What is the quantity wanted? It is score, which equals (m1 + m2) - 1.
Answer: 41.5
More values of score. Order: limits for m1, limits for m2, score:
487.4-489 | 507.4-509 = 40.0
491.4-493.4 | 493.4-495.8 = 41.1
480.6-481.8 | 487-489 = 42.7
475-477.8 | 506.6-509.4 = 40.9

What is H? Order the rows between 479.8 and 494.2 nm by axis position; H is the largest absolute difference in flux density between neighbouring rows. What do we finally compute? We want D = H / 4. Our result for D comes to 1.02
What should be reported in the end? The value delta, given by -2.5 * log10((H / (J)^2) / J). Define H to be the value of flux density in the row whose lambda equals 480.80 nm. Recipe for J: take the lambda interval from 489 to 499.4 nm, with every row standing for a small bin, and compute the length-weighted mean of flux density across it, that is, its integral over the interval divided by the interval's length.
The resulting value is 6.53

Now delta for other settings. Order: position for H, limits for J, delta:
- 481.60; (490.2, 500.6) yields 6.49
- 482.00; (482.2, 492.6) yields 6.49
